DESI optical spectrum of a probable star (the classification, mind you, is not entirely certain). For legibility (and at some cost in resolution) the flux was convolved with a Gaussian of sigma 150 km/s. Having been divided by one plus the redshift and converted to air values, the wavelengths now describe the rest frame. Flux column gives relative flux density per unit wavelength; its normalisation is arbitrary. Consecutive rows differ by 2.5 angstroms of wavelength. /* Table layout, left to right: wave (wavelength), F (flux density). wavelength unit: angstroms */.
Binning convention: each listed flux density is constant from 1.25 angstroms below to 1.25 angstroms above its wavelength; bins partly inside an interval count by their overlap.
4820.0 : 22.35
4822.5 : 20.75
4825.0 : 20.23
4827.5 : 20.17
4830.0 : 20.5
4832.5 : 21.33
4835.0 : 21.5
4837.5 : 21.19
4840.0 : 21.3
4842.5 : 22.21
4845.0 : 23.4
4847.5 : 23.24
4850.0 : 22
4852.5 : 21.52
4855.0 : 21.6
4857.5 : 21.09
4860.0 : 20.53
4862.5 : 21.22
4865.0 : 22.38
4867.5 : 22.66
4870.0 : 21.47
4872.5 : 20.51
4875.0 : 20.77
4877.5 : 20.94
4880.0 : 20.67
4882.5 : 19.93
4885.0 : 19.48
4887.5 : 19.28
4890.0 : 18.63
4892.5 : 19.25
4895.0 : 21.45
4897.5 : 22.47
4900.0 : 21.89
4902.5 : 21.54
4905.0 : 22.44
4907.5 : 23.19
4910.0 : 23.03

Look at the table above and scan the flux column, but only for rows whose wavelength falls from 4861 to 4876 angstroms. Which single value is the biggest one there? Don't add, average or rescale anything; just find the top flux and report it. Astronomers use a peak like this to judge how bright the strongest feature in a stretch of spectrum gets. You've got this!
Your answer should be 22.66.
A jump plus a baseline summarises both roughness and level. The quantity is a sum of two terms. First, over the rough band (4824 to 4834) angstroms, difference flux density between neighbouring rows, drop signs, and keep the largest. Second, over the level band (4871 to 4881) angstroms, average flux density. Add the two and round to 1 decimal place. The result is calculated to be 21.6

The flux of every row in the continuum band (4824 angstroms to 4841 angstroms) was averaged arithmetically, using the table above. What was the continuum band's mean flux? 20.9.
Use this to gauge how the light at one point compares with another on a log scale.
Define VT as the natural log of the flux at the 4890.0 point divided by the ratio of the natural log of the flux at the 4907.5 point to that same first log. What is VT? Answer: 2.72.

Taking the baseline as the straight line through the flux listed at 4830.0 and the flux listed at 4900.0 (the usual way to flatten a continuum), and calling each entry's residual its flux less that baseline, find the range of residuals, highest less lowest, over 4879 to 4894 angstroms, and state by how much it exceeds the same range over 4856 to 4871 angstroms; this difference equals 0.26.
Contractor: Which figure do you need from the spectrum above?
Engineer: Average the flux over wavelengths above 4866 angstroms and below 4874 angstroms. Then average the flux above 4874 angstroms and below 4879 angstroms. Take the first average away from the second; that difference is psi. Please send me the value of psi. -0.7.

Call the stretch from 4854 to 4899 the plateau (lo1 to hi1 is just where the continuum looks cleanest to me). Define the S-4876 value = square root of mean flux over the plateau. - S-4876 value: 4.56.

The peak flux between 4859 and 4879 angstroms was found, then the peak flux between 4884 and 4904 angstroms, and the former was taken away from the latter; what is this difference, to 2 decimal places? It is -0.19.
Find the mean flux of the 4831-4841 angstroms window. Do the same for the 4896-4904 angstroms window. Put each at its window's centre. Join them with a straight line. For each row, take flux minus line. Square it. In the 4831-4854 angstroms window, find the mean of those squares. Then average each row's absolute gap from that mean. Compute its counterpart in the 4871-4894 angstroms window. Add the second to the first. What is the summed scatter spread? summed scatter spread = 4.1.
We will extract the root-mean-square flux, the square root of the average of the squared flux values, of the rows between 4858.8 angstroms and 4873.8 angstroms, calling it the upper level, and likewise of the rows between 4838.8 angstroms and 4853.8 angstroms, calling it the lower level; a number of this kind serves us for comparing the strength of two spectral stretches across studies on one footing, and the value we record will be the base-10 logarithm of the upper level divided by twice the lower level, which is -0.317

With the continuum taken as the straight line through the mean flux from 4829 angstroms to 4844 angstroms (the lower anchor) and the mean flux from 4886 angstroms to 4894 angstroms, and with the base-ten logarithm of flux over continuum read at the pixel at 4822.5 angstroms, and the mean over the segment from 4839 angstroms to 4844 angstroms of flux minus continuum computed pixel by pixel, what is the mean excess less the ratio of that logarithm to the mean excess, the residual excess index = 0.7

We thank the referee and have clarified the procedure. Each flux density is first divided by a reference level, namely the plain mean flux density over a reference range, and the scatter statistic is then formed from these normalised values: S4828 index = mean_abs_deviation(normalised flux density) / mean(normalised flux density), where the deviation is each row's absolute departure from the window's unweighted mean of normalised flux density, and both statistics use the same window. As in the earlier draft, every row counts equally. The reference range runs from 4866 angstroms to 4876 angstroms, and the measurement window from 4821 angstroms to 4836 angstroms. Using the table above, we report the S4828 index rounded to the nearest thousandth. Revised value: 0.022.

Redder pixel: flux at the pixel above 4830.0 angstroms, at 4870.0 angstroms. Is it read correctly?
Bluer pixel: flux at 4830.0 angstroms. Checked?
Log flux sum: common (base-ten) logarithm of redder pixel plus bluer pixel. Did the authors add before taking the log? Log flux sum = 1.62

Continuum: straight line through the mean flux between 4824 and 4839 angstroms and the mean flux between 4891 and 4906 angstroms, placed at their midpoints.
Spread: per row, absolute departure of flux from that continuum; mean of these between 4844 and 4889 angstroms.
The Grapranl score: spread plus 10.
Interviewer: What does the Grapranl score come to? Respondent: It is 11.0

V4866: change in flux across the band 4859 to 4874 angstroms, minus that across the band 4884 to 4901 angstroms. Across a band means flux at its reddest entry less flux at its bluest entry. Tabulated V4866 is -2.4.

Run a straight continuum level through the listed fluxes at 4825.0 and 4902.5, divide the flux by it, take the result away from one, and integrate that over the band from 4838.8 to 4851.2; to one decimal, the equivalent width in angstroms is -1.1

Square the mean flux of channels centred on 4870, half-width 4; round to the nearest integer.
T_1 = 464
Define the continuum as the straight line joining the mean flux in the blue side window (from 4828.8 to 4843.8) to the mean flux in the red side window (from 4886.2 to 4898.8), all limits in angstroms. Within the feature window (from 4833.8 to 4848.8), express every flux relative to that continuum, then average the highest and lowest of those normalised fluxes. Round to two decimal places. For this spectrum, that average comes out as 1.05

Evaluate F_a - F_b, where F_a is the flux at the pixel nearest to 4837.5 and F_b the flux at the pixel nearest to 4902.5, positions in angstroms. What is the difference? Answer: 0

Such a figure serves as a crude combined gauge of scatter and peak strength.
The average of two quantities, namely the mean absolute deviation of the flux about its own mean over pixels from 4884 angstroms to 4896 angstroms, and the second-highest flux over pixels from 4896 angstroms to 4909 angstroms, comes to 11.6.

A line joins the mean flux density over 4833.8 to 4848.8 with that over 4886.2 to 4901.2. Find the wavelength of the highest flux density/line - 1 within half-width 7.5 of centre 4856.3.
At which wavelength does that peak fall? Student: 4850.0 angstroms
